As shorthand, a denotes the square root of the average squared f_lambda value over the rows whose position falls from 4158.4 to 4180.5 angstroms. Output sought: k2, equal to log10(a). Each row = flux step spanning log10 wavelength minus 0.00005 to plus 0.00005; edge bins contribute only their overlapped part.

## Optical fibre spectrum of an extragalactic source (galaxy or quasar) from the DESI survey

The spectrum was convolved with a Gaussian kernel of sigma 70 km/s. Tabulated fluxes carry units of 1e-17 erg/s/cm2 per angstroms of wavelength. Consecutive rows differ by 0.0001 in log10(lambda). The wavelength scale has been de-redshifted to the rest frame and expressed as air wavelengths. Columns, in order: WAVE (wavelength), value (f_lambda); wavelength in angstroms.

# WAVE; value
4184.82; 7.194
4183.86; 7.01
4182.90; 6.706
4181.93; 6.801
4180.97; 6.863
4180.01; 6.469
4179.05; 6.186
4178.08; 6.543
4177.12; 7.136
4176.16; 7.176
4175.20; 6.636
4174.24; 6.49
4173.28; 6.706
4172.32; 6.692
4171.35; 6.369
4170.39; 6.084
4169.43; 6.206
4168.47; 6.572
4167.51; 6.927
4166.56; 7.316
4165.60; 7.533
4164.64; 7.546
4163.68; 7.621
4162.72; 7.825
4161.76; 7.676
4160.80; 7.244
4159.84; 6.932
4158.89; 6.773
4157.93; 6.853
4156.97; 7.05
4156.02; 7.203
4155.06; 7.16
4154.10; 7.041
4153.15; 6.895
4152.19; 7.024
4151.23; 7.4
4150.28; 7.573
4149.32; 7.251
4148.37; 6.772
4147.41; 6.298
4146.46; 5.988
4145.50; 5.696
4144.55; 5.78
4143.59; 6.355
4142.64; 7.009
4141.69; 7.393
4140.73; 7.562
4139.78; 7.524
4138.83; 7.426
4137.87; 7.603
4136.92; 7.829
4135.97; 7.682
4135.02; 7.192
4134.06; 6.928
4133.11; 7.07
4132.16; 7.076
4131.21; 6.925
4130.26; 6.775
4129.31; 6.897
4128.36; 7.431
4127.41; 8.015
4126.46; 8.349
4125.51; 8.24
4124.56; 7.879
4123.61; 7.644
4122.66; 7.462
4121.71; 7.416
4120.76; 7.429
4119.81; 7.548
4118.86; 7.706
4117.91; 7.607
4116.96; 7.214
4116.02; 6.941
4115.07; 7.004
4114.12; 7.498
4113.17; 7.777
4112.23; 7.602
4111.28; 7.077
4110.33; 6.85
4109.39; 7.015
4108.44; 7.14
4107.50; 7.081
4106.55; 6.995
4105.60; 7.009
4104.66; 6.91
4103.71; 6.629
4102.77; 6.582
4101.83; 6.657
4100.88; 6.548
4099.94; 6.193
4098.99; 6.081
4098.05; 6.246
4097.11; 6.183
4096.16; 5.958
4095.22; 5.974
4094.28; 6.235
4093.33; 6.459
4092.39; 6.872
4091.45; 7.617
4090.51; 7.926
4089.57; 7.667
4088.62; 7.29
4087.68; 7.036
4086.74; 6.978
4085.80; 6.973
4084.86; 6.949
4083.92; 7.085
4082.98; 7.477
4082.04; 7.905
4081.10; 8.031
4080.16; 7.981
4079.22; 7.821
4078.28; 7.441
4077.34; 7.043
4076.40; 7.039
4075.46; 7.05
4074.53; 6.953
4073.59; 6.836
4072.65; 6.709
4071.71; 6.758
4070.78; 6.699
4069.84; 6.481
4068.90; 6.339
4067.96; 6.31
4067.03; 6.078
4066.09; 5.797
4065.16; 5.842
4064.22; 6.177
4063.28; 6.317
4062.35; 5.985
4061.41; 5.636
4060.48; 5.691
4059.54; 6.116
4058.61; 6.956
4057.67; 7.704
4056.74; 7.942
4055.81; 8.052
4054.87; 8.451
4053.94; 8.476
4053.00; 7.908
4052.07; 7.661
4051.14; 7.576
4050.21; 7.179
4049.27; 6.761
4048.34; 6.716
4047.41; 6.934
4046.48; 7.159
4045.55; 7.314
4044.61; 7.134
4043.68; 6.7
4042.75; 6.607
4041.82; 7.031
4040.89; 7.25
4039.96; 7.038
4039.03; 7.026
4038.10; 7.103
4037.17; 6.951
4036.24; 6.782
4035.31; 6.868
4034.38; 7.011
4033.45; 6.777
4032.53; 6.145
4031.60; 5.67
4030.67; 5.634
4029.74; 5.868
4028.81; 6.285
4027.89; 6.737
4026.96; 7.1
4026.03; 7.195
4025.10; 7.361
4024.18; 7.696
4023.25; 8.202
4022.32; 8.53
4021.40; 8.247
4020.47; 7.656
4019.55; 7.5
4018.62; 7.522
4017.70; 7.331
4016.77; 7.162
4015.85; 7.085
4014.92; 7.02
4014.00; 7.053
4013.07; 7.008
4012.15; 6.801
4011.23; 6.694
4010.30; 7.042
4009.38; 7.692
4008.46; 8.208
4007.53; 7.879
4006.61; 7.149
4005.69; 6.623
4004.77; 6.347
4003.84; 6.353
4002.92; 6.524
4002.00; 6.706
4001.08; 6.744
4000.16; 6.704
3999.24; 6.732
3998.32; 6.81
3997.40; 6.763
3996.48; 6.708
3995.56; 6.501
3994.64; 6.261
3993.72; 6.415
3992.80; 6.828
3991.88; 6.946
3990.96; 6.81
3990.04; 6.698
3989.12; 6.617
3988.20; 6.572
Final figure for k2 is 0.840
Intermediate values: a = 6.92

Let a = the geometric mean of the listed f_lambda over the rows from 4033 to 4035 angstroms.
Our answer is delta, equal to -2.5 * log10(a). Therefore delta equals -2.10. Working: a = 6.9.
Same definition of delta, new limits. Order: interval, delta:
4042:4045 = -2.08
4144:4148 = -1.93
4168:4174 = -2.02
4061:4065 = -1.95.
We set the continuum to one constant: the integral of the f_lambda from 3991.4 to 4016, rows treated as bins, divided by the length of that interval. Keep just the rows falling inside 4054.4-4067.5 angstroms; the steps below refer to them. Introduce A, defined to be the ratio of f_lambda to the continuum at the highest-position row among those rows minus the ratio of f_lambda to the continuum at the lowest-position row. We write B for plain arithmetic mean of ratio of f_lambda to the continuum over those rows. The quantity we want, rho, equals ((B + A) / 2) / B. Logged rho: 0.321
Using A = -0.35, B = 0.96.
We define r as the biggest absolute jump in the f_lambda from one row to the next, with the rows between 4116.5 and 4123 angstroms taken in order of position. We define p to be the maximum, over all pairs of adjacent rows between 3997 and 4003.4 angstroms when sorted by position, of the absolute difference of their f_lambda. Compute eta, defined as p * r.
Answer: 0.072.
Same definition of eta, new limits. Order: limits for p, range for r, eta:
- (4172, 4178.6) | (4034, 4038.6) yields 0.100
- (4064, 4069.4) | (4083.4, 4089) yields 0.085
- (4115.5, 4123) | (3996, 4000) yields 0.031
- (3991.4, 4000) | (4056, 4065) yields 0.347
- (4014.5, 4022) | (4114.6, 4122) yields 0.232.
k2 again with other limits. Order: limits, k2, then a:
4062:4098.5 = 0.837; 6.86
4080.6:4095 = 0.860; 7.25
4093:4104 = 0.800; 6.32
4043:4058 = 0.875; 7.50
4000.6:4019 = 0.849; 7.06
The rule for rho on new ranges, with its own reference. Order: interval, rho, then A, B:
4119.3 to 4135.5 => 0.476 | -0.05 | 1.08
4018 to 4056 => 0.537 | 0.08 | 1.04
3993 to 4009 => 0.632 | 0.26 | 0.99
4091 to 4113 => 0.499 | 0.00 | 0.97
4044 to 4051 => 0.503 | 0.01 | 1.02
